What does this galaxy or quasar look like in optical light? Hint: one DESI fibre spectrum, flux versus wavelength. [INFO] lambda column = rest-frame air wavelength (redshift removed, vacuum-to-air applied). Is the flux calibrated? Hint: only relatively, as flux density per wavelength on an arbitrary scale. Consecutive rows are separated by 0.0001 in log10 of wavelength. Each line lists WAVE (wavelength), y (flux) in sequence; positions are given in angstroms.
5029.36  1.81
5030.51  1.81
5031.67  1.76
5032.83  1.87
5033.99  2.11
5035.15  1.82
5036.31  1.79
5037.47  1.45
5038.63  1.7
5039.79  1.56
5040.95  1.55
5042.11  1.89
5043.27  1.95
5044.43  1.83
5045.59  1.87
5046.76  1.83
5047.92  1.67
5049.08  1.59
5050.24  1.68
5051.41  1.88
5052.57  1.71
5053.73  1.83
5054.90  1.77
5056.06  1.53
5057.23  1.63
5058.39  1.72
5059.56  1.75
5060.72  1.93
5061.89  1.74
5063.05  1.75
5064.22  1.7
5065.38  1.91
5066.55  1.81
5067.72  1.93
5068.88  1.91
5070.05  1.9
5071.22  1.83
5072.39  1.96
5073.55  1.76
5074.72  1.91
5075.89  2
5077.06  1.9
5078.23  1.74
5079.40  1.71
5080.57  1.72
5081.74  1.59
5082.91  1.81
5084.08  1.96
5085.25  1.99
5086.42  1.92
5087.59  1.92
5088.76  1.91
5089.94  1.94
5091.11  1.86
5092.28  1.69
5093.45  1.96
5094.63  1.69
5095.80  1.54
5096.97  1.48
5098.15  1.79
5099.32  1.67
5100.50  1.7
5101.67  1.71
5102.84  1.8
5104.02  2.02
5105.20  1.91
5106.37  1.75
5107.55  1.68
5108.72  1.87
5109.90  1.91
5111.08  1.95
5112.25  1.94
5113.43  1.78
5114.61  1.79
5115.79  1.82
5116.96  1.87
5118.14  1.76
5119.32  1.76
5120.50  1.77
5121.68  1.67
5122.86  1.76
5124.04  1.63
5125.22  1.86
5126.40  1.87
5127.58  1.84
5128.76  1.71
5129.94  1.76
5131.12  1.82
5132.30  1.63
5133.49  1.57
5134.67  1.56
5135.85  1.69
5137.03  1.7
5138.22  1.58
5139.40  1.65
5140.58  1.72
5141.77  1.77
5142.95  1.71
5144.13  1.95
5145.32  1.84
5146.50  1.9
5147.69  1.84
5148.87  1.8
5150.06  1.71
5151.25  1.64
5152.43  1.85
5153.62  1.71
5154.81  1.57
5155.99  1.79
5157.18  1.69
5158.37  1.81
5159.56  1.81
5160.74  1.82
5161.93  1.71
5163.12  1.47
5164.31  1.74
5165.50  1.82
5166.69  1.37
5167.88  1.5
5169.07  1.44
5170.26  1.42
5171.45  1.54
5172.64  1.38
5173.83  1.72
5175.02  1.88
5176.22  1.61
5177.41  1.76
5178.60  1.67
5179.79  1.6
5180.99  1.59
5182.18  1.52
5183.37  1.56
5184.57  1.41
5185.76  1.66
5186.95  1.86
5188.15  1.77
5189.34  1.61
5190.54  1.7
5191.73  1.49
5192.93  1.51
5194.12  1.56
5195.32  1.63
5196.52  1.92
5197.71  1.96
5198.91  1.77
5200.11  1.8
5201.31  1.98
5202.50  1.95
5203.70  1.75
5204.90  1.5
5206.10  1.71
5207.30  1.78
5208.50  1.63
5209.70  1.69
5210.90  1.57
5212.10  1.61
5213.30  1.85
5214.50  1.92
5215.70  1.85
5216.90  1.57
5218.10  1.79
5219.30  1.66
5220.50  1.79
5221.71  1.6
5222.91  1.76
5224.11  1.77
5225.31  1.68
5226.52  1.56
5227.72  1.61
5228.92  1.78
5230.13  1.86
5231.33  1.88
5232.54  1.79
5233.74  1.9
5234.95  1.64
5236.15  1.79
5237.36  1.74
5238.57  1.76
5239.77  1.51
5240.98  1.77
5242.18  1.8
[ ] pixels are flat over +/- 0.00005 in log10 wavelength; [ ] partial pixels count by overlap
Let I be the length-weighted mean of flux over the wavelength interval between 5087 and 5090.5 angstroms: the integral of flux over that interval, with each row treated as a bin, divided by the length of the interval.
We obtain 1.92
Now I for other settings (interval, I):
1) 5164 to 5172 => 1.54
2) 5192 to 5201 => 1.73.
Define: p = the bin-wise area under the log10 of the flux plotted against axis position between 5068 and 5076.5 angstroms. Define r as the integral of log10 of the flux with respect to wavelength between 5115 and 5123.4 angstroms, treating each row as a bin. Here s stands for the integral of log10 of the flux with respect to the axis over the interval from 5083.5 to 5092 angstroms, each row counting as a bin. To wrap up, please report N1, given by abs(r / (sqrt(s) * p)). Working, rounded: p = 2.36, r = 2.09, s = 2.41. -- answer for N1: 0.57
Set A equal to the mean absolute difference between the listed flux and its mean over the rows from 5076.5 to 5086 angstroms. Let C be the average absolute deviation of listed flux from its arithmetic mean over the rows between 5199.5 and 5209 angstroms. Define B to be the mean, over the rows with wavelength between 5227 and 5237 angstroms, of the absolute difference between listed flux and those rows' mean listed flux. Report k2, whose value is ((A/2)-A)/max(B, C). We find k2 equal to -0.49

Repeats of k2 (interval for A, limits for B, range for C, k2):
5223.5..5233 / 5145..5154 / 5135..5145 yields -0.63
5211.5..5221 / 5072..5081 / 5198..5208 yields -0.51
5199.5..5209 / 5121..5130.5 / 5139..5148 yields -0.68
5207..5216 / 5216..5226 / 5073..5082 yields -0.52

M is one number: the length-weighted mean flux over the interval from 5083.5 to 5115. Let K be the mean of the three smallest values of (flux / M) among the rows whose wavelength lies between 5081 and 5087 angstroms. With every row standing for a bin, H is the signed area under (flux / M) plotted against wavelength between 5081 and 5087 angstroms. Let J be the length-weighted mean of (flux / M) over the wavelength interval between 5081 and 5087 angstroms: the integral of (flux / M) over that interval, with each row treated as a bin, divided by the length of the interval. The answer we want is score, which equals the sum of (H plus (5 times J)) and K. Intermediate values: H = 6.10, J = 1.02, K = 0.97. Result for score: 12.2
